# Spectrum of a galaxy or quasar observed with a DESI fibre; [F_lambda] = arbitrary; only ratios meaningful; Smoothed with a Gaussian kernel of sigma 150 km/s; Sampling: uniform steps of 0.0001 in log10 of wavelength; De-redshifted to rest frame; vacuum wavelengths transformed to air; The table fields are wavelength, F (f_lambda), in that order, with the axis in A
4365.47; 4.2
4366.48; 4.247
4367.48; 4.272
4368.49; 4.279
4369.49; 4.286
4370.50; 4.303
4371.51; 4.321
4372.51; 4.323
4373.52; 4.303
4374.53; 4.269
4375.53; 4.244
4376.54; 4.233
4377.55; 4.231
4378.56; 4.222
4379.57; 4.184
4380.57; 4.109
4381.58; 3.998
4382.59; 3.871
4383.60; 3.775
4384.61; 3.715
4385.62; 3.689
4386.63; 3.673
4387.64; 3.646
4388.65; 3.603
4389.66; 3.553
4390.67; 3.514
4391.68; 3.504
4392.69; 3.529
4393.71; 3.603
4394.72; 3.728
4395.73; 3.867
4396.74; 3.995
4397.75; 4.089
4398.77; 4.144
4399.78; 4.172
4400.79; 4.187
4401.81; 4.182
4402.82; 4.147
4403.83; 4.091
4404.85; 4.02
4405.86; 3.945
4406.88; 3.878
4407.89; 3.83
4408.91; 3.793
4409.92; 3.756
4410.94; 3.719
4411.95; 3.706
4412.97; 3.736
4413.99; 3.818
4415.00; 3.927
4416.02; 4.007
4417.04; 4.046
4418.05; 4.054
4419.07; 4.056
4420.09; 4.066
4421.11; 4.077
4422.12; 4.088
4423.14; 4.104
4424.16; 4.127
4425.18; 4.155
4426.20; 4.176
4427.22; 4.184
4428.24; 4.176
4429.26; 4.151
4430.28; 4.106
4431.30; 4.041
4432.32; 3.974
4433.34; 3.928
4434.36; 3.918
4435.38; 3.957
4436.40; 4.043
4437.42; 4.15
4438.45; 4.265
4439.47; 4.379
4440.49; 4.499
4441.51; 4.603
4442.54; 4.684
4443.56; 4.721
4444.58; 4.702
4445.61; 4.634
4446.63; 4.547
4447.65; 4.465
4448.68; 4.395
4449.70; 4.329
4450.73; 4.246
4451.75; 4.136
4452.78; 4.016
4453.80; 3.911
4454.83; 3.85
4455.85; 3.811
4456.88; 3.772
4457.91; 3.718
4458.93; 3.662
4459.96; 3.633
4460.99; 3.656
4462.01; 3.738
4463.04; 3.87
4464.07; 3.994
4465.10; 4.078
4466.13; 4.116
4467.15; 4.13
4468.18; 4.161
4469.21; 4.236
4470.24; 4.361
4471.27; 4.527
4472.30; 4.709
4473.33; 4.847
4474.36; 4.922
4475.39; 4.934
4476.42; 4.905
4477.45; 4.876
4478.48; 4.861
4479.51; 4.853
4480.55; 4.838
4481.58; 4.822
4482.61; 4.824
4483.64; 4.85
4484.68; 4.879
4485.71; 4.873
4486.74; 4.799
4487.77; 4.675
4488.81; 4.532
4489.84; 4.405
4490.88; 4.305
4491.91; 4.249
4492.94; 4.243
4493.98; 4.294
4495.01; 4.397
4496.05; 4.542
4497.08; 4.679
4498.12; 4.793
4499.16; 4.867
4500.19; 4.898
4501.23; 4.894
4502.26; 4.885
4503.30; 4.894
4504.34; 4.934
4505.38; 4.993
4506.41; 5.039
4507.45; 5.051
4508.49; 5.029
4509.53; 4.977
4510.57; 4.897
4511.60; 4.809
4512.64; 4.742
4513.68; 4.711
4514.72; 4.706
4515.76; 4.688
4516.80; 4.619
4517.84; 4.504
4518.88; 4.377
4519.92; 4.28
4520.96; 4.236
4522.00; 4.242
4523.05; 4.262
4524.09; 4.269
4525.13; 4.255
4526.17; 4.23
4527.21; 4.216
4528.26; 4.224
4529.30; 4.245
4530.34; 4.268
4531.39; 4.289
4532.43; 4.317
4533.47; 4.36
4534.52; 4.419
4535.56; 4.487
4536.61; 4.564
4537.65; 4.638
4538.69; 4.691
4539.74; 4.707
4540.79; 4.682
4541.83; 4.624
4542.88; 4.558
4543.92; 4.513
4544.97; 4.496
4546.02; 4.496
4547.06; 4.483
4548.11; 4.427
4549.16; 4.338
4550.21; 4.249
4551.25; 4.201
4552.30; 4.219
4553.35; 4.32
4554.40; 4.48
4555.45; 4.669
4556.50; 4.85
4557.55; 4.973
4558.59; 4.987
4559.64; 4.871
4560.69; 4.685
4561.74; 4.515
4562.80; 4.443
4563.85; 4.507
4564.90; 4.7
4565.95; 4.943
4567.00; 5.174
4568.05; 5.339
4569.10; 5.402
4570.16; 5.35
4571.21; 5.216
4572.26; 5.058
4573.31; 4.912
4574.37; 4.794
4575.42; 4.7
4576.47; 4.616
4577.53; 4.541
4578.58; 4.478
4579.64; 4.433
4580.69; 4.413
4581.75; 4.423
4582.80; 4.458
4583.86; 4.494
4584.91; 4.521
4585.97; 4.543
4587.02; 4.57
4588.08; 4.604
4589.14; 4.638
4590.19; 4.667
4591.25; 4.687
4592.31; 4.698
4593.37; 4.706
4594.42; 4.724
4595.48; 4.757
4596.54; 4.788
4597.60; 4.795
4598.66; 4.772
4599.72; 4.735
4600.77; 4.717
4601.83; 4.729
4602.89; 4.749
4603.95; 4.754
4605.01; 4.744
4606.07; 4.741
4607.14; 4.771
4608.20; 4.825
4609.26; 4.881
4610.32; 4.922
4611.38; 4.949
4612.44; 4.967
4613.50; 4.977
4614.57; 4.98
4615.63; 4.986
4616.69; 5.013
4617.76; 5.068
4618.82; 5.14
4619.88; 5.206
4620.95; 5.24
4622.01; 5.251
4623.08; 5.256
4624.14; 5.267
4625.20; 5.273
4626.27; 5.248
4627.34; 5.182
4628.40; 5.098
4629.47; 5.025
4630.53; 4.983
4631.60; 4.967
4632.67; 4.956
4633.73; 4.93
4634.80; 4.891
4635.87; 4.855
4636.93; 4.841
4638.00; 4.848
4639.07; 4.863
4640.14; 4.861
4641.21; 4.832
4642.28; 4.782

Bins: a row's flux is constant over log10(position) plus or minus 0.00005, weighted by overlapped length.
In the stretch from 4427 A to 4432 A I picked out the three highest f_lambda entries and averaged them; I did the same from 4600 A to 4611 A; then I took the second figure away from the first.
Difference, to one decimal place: -0.7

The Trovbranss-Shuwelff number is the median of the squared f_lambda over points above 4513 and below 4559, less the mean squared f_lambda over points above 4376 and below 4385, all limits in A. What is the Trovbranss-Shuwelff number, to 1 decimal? 3.5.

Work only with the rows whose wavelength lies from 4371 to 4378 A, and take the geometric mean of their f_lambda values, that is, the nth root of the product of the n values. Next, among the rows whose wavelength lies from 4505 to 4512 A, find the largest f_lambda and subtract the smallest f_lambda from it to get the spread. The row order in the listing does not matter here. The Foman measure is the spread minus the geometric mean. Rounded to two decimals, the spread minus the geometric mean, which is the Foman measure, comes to -4.03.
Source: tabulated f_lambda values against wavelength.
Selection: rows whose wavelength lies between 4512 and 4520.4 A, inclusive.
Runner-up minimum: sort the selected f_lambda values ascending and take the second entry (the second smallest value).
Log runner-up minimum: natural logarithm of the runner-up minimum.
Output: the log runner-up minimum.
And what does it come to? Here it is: 1.48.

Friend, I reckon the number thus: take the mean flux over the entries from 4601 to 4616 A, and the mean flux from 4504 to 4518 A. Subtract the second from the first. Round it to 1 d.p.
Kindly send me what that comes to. 0.0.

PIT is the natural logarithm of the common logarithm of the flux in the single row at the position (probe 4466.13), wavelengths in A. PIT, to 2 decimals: -0.49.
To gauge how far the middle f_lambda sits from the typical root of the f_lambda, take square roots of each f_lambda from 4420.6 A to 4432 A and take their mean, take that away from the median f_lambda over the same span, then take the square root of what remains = 1.448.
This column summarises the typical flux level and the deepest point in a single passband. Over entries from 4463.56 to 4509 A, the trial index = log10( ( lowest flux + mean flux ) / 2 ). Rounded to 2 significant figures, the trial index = 0.64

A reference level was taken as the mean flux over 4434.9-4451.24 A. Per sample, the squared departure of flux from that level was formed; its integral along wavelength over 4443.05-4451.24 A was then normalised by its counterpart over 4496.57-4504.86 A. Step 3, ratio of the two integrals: 0.17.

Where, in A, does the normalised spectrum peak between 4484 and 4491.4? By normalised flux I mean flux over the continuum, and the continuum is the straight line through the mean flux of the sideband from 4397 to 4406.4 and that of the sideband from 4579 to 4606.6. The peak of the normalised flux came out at 4484.68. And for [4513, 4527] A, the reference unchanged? 4513.68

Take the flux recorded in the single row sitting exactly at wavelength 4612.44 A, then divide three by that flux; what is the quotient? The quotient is 0.60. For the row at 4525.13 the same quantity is 0.71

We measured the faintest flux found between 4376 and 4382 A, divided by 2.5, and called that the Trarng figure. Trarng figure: 1.60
